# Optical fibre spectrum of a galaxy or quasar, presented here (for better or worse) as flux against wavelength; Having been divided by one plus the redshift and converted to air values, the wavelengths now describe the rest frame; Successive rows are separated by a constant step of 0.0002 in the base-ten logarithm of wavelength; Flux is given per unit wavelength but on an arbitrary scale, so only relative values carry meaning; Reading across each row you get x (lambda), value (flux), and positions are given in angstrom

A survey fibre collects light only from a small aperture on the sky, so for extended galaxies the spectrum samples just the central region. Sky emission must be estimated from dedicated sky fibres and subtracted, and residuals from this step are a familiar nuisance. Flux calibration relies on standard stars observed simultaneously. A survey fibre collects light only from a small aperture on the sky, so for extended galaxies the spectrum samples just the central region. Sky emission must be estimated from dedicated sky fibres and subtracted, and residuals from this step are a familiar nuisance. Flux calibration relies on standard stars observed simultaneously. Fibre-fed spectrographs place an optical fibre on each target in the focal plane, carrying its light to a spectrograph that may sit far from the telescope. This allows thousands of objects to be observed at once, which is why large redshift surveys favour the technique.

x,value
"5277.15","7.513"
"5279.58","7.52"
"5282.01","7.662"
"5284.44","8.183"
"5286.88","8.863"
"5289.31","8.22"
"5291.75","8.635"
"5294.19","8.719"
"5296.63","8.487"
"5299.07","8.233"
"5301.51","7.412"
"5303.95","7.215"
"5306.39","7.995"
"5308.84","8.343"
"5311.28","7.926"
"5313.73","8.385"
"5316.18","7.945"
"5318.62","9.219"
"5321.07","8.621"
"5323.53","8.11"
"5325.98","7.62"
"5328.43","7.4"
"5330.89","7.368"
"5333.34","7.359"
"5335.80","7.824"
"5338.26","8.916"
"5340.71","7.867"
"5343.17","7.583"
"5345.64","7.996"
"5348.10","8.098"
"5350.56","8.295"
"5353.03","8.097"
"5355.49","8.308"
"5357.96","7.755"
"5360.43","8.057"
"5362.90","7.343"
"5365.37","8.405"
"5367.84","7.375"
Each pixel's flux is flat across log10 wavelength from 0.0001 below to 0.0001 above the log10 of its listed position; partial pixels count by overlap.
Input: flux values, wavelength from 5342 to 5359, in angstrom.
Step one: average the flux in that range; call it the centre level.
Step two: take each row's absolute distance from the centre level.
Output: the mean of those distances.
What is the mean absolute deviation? 0.21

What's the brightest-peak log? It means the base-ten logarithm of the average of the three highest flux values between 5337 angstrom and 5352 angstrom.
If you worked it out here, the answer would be 0.926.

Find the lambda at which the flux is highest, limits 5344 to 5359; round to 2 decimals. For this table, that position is 5355.49 angstrom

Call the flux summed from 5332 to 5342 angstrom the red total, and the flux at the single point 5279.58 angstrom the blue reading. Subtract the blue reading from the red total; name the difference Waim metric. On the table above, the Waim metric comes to 24.4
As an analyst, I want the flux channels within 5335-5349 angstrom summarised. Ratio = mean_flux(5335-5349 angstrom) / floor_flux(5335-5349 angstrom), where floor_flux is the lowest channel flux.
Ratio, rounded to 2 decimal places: 1.06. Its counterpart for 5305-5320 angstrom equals 1.05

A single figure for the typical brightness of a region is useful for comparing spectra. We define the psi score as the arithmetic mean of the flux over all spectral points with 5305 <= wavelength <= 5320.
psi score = 8.30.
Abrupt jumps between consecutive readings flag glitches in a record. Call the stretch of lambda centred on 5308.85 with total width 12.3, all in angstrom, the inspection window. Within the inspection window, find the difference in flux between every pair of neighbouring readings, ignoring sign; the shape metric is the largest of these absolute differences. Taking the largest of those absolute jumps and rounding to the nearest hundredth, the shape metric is 0.78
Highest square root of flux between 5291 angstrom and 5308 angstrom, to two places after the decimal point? 2.95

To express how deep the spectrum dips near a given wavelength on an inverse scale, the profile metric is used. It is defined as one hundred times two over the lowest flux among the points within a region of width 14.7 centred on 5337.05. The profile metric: 27.2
